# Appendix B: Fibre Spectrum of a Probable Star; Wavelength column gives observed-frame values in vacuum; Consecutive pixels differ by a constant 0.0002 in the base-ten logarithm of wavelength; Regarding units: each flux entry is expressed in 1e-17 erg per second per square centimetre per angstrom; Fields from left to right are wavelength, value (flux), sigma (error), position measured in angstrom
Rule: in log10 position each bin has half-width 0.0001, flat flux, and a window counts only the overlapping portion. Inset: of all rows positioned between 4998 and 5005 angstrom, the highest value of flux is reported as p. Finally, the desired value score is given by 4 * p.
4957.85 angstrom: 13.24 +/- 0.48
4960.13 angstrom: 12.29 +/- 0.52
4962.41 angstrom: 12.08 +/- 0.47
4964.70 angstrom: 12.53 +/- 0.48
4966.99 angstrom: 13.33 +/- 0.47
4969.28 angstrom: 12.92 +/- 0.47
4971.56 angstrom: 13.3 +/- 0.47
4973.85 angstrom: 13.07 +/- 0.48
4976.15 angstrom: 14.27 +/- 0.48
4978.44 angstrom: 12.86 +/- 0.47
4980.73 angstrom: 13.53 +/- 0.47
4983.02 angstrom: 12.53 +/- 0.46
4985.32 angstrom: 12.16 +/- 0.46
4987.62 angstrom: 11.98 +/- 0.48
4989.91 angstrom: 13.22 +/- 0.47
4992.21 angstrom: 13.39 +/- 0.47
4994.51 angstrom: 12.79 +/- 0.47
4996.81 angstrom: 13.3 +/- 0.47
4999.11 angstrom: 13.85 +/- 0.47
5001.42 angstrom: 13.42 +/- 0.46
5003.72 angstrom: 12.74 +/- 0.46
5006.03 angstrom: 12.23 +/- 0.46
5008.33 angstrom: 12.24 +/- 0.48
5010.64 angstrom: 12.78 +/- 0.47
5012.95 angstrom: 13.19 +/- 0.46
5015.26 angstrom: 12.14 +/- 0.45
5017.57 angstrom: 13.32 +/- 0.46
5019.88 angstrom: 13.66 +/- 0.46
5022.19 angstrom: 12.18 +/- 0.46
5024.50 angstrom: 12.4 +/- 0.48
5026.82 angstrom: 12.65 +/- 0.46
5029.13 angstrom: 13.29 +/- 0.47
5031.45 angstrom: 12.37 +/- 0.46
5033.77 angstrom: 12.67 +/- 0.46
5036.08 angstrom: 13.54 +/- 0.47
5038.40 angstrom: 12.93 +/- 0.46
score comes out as 55.4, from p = 13.85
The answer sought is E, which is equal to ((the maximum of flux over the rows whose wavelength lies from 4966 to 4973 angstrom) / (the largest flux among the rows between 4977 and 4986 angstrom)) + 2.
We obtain 2.99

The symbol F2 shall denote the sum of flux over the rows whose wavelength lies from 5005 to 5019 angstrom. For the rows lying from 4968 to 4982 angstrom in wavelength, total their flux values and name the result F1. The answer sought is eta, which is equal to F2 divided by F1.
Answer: 0.95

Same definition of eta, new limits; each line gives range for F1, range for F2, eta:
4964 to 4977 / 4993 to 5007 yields 0.99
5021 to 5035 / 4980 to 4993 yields 1.02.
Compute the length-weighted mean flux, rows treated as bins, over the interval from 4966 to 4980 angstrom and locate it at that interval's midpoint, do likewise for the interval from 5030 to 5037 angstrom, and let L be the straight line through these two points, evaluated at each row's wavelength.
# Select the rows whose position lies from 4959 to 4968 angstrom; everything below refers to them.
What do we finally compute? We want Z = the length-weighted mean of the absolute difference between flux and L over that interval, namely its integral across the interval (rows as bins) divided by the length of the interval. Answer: 0.82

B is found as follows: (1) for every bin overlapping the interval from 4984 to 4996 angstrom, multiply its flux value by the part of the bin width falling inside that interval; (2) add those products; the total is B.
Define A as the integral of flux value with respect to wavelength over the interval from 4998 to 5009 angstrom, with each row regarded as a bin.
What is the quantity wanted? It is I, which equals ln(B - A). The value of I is 2.4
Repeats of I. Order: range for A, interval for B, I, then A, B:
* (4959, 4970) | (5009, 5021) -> 2.8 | 139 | 156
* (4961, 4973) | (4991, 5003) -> 1.8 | 154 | 160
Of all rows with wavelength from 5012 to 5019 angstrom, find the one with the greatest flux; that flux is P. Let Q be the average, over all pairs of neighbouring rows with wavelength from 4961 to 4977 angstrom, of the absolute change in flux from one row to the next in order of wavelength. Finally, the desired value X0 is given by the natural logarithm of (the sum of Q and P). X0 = 2.63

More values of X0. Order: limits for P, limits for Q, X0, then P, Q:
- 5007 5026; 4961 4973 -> 2.65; 13.66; 0.5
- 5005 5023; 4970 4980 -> 2.68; 13.66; 0.9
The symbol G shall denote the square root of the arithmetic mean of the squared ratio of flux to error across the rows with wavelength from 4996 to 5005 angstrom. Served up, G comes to 28.7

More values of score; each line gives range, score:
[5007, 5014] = 52.8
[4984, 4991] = 52.9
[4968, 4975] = 53.2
